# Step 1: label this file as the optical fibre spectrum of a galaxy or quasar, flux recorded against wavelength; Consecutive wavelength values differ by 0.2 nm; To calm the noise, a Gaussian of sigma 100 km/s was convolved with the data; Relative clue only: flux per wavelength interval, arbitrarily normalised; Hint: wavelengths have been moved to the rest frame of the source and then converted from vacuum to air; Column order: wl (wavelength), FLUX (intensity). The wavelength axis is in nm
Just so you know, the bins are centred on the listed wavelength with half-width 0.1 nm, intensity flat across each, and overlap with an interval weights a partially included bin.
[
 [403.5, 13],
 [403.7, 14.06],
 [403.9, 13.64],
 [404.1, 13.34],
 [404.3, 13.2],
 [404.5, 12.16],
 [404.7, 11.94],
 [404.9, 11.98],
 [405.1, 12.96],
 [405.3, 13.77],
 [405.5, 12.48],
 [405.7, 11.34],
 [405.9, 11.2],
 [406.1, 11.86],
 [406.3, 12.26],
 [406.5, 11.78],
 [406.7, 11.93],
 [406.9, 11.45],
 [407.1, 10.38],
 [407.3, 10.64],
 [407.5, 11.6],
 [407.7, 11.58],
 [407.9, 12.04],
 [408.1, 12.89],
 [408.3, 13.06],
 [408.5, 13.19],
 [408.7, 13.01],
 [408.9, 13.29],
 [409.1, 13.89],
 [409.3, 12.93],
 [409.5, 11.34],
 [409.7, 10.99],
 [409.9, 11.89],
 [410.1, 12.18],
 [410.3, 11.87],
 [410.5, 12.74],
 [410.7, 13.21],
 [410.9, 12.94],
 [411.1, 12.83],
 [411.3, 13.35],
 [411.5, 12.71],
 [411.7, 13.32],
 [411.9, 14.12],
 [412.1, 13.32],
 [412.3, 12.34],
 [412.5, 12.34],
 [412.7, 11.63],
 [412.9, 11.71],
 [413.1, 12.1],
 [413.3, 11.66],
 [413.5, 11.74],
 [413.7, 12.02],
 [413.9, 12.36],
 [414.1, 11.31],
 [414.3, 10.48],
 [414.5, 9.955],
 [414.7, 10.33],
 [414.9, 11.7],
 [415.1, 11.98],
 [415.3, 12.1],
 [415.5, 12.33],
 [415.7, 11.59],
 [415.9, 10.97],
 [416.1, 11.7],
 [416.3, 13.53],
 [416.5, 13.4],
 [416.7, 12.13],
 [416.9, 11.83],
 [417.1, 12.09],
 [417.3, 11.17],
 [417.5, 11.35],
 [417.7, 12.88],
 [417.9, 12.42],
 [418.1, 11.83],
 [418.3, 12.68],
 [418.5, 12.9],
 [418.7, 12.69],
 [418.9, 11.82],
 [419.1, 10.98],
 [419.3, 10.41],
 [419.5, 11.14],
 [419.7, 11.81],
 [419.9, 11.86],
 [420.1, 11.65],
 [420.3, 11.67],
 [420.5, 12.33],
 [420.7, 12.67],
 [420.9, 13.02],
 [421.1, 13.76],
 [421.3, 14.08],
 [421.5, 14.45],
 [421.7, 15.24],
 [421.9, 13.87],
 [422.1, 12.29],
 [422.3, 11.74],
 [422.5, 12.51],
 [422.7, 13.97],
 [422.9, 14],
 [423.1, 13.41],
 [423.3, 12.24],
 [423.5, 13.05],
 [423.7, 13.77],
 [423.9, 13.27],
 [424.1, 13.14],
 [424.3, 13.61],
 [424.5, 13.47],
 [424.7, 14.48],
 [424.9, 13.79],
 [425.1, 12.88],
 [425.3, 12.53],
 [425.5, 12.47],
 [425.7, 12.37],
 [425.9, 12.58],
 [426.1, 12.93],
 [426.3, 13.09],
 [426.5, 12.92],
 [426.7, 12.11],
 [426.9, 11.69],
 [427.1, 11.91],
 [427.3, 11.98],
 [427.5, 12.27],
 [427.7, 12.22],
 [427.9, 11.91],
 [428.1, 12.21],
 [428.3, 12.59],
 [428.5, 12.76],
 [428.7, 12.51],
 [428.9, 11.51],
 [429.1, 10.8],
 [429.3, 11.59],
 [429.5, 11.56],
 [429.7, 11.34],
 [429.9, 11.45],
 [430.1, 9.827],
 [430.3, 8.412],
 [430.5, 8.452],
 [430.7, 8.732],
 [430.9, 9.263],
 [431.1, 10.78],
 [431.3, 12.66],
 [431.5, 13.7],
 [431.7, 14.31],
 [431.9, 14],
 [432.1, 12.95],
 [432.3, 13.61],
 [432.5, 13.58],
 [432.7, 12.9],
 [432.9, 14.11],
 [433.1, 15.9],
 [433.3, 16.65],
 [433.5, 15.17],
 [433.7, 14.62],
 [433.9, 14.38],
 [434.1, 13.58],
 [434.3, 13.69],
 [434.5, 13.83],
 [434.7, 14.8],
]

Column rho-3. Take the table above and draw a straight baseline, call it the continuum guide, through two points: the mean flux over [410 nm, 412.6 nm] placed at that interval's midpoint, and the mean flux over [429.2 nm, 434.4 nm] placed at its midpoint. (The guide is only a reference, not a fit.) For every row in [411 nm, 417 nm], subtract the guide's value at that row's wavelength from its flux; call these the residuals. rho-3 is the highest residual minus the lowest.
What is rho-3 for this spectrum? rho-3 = 4.1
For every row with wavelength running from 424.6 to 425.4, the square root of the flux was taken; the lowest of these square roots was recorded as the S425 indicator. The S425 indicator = 3.54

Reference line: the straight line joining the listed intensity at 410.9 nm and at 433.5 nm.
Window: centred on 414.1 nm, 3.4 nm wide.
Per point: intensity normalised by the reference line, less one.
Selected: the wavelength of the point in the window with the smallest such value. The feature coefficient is 414.5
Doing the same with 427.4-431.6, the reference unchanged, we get 430.3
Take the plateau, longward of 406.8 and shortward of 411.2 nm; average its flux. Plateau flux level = 12.3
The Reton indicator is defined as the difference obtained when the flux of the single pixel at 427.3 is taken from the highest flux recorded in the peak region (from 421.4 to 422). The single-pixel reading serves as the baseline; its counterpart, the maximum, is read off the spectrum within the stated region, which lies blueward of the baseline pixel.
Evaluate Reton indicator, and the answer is 3.3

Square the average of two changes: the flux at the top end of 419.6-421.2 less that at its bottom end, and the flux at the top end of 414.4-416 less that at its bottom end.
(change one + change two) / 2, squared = 2.2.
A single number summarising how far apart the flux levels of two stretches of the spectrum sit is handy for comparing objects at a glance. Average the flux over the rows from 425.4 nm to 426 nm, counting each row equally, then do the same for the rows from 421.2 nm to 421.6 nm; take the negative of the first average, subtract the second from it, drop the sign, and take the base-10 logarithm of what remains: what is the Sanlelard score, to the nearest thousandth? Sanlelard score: 1.427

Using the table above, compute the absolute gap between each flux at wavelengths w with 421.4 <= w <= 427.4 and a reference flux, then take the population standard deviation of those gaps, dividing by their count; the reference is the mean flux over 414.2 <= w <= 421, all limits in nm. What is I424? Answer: 0.84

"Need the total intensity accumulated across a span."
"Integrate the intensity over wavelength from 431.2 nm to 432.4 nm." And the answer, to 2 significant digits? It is 16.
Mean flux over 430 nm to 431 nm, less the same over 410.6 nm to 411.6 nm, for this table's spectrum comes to -4.1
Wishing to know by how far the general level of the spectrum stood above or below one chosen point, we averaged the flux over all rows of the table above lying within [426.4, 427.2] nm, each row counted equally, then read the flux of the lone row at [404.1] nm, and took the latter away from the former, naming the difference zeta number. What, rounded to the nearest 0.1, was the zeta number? -1.2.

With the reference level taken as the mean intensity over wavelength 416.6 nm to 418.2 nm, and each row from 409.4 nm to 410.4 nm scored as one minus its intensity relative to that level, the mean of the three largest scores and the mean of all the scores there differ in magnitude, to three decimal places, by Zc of 0.021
